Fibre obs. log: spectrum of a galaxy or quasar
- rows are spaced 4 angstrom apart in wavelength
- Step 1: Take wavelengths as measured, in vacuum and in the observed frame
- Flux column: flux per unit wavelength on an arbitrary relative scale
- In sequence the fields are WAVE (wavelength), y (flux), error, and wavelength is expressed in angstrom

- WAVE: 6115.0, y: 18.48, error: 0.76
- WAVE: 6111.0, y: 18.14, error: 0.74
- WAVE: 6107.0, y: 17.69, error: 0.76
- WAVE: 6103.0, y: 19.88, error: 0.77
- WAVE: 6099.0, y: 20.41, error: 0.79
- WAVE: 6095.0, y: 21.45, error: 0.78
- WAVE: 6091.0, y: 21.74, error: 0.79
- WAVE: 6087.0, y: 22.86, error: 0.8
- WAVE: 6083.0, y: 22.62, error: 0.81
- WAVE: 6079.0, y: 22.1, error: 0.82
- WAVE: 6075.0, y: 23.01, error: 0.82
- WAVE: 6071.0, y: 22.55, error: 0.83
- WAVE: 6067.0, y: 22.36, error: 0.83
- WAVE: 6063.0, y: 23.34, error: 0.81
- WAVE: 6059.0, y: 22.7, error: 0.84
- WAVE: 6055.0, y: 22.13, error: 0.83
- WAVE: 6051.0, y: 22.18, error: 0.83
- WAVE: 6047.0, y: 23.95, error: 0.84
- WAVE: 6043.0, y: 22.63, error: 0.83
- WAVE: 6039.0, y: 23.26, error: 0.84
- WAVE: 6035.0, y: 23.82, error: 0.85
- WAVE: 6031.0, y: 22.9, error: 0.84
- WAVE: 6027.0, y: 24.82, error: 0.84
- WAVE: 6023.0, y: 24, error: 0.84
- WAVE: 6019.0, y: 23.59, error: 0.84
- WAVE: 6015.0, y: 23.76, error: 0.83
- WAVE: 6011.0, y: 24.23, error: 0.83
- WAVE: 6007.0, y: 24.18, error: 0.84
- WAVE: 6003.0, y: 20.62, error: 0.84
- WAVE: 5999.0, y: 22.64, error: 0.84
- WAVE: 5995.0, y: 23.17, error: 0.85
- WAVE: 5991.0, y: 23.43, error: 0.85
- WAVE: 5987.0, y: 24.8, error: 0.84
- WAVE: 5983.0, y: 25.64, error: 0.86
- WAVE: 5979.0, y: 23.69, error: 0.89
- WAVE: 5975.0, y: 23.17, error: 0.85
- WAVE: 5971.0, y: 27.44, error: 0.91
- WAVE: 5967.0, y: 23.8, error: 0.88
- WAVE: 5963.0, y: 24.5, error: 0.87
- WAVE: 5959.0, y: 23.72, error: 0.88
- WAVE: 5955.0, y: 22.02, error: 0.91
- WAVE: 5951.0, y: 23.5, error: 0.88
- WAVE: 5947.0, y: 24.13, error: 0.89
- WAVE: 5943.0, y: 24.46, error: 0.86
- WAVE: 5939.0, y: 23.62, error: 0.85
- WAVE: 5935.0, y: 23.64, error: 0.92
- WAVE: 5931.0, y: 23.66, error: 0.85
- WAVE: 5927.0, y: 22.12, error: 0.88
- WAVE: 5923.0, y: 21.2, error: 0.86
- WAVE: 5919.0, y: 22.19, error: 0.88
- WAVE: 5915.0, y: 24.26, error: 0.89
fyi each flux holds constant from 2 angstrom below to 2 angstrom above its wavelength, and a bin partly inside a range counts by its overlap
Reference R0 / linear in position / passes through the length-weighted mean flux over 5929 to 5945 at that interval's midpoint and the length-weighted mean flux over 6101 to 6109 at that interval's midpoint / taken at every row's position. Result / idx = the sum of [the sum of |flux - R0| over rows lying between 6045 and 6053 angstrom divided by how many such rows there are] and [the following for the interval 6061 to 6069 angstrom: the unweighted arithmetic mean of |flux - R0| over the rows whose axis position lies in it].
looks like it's 5.5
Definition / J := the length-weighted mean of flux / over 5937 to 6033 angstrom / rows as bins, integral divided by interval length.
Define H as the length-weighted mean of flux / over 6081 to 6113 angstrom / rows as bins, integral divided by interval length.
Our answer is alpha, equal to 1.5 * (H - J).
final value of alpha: -4.8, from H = 20.6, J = 23.8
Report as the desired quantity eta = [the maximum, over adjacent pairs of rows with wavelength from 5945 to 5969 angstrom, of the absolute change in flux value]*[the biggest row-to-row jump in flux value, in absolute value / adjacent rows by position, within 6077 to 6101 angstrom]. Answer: 1.9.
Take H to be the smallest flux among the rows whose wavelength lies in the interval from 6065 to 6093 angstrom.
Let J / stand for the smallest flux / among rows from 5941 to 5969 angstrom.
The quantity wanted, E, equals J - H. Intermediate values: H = 21.74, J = 22.02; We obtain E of 0.3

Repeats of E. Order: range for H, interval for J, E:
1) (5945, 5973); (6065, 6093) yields -0.3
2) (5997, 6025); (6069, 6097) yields 0.8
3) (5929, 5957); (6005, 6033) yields 0.9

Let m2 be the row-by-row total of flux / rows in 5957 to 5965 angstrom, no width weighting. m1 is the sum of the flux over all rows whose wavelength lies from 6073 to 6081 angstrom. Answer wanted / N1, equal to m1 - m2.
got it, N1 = -3.1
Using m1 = 45.1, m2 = 48.22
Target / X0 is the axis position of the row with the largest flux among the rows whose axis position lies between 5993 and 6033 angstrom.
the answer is 6027.0 angstrom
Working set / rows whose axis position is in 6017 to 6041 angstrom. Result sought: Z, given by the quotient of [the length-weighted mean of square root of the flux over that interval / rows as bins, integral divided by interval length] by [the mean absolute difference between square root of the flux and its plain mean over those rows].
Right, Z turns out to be 99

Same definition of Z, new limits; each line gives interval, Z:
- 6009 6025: 217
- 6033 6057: 67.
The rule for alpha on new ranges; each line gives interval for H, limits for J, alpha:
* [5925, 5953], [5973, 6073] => 0.4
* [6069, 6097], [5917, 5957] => -1.1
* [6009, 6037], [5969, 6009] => 0.0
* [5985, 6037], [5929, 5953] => -0.4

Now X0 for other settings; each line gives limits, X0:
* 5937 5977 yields 5971.0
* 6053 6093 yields 6063.0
